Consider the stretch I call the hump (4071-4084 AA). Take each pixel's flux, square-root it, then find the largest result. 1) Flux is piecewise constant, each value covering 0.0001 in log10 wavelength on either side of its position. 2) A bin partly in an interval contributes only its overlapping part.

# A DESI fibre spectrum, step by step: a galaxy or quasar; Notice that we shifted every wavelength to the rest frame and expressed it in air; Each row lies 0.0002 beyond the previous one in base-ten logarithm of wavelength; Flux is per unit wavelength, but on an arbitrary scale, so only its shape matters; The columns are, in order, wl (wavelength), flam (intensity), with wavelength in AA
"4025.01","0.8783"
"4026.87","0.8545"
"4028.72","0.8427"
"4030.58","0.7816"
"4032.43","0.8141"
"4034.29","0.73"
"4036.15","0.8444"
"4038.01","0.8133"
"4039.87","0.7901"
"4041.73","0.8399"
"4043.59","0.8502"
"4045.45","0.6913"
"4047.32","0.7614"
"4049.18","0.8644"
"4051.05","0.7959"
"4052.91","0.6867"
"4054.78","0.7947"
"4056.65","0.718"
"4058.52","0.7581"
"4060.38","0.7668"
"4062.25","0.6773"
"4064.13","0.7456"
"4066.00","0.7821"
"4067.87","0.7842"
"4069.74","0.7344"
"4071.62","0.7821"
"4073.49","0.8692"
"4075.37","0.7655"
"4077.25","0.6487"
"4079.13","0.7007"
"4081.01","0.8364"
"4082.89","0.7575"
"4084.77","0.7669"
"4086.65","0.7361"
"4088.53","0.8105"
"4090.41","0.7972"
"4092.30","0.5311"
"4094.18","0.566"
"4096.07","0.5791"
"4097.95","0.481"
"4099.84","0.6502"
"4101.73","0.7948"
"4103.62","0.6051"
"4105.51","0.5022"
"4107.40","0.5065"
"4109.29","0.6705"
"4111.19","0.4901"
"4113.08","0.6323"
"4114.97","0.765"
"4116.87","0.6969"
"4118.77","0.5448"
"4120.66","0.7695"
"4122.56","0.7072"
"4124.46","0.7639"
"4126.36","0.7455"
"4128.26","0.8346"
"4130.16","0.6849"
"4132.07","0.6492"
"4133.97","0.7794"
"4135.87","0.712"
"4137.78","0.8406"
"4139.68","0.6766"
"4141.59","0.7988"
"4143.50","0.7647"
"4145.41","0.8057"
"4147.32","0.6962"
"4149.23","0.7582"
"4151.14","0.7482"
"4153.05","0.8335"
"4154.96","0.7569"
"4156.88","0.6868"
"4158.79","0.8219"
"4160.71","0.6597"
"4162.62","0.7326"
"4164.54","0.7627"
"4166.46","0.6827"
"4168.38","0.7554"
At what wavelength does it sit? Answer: 4073.49 AA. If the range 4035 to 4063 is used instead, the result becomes 4049.18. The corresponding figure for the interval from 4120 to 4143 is 4137.78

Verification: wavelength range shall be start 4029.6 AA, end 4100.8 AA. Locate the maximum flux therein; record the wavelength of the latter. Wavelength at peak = 4073.49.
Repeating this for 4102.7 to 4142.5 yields 4137.78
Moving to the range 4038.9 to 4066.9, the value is 4049.18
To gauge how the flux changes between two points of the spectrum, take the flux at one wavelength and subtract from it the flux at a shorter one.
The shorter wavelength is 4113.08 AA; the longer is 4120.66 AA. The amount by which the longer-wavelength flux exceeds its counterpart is 0.14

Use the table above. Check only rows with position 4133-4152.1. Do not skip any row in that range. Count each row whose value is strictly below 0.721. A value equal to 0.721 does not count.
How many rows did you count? 3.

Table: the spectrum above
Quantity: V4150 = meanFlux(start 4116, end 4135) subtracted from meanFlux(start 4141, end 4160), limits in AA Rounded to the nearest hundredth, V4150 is 0.05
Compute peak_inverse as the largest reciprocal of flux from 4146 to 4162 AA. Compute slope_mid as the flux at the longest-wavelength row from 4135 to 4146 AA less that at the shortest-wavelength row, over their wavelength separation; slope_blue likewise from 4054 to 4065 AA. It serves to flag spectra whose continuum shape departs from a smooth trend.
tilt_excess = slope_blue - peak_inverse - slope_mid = -1.53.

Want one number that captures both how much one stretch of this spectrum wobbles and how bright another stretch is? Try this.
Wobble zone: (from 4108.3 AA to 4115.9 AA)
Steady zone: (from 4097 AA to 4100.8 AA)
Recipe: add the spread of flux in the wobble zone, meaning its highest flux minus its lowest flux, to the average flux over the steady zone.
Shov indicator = 0.84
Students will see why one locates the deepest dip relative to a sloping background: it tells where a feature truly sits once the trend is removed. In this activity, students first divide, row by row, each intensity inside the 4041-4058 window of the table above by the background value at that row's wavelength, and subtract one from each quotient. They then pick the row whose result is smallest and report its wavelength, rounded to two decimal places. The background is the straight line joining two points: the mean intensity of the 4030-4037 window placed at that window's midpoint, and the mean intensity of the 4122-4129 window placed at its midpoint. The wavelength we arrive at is 4052.91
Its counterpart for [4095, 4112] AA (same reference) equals 4097.95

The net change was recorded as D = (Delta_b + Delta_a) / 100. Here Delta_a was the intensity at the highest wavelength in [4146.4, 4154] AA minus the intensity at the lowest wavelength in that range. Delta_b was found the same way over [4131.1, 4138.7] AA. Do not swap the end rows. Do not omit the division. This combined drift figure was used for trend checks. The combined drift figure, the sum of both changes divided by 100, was 0.0033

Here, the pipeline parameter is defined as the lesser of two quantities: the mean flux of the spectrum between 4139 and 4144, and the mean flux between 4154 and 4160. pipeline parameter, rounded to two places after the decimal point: 0.75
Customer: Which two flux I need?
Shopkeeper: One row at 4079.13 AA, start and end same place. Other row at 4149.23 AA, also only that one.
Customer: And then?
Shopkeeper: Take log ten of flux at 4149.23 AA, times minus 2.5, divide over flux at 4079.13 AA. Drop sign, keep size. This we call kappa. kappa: 0.43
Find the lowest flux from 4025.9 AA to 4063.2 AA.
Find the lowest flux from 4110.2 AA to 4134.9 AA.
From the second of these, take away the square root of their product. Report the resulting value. -0.09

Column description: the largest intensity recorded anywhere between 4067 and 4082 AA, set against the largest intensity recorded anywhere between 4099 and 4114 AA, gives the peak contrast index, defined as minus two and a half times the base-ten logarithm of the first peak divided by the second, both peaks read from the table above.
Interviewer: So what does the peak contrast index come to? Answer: -0.10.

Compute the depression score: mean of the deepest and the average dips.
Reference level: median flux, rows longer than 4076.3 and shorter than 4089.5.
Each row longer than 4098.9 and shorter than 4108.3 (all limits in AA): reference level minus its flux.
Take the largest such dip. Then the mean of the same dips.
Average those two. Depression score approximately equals 0.20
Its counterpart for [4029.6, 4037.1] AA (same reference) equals 0.00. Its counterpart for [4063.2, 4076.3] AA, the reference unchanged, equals 0.00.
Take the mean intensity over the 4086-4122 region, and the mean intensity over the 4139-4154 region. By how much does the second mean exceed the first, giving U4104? 0.12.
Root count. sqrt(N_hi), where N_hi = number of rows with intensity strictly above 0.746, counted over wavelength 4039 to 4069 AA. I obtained 3.3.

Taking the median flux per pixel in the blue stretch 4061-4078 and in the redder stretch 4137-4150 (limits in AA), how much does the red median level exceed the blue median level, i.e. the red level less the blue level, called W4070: 0.00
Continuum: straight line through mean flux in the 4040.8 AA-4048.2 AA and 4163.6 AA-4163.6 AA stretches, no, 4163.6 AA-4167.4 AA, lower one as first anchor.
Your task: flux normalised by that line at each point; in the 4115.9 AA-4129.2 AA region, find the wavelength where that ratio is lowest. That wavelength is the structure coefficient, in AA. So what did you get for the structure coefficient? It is 4118.77 AA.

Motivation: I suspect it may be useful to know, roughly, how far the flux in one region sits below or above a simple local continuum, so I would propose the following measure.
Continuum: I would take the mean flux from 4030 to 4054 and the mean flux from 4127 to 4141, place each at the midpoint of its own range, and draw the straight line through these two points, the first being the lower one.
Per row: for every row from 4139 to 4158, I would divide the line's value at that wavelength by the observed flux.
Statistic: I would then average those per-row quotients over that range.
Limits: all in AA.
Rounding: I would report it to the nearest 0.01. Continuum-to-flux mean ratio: 0.98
